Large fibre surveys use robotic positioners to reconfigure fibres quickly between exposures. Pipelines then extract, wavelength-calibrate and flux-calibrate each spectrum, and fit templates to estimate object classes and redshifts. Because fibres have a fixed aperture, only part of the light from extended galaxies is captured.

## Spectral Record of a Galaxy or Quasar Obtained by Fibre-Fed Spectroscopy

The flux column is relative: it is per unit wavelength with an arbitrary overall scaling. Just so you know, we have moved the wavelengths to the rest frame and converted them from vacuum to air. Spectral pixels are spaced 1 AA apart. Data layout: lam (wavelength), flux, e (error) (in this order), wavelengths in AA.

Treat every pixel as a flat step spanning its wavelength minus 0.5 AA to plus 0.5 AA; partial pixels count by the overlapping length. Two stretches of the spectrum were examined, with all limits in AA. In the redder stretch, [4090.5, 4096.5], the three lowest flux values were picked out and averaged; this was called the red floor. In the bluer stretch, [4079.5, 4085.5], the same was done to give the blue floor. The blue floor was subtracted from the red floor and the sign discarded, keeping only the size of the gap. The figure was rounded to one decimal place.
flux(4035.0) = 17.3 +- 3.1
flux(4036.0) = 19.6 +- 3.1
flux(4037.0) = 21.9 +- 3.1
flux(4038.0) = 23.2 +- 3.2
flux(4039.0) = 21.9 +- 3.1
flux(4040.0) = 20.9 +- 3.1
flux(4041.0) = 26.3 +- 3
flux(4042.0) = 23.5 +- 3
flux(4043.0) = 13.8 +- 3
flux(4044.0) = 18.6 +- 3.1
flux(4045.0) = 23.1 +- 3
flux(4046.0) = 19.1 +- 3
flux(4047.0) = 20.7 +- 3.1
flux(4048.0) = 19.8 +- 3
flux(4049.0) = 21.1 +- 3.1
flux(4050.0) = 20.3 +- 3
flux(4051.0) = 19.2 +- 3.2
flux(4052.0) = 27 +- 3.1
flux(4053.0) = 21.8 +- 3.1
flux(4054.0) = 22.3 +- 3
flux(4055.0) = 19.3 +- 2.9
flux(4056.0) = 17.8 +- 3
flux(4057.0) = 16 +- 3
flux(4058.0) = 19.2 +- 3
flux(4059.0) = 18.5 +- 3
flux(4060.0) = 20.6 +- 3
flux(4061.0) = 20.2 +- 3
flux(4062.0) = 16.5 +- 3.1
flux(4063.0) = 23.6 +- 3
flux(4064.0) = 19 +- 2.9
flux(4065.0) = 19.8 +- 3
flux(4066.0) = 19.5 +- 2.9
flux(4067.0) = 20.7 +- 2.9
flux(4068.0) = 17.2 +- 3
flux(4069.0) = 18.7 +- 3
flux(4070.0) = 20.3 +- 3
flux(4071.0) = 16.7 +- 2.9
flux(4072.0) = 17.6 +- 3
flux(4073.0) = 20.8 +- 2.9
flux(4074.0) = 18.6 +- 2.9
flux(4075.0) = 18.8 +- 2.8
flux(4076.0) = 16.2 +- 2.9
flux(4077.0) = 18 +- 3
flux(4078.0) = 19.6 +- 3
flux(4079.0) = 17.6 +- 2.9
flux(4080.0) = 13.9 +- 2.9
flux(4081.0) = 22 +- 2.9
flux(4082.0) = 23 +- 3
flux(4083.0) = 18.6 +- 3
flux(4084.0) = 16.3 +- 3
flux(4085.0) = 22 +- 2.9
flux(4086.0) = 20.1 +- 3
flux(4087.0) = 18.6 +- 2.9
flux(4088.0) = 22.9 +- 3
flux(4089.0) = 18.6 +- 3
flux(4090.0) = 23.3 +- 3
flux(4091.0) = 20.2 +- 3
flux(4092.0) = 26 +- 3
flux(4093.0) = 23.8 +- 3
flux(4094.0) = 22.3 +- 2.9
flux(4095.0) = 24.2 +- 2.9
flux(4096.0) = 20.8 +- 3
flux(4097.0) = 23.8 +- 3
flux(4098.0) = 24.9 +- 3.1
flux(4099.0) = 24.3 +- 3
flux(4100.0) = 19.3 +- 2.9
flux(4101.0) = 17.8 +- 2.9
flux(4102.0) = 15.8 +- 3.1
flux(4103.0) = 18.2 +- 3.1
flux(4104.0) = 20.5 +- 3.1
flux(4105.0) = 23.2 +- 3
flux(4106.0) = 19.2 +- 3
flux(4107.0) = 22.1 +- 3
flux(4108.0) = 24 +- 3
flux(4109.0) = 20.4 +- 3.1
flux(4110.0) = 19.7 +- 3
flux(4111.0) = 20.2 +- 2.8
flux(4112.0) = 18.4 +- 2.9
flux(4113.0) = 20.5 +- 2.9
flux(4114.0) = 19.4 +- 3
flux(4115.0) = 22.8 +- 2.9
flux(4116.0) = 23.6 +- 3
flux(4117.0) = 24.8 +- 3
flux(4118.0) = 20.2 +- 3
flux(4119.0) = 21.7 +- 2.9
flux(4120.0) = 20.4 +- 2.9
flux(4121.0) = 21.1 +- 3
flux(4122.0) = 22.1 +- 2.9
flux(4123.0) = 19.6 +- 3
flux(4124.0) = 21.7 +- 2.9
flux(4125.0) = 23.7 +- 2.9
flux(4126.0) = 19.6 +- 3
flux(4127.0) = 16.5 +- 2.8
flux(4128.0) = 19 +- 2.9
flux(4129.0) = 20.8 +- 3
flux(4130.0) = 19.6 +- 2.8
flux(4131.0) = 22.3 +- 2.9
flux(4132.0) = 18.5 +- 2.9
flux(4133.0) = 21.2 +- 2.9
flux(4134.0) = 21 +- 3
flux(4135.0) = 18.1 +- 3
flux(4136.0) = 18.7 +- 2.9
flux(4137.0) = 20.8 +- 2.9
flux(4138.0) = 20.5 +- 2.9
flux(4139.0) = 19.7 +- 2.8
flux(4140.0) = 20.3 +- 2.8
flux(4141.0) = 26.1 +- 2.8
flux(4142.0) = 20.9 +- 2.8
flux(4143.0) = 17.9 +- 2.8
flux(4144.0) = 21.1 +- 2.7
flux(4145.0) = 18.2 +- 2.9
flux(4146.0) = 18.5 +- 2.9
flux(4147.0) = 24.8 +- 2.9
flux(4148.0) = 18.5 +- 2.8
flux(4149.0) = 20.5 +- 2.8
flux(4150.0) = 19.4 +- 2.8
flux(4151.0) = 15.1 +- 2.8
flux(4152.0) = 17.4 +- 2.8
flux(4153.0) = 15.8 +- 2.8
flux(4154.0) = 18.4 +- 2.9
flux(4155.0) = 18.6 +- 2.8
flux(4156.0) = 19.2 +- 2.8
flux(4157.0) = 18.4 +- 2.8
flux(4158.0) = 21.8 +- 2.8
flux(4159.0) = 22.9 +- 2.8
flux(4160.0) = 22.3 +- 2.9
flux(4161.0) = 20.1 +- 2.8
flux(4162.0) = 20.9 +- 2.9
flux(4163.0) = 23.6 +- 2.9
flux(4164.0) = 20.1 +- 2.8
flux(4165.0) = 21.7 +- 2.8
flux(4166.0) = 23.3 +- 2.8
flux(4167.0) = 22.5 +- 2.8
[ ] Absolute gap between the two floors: 4.8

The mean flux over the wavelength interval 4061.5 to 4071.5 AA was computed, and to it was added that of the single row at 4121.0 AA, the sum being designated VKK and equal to 40.3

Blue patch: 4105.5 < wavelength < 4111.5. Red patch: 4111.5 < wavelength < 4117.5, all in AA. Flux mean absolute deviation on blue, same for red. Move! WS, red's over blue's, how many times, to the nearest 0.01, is 1.52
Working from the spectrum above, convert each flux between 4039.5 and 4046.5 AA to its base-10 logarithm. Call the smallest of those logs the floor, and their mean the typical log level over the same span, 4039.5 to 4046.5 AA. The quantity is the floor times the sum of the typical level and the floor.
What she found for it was 2.79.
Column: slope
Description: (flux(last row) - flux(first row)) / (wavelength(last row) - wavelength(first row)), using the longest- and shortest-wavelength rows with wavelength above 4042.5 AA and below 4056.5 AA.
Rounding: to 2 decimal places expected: 0.31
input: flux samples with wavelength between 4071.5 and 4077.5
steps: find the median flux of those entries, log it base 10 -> 1.26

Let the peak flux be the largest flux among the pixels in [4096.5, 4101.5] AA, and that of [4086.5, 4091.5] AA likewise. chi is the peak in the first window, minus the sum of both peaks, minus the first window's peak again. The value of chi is -48.2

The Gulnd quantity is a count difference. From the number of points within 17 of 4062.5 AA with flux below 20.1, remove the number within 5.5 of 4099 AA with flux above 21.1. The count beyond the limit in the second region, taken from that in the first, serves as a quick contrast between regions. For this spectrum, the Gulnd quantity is 17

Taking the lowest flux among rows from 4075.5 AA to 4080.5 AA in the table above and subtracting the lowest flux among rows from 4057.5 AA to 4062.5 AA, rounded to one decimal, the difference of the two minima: -2.6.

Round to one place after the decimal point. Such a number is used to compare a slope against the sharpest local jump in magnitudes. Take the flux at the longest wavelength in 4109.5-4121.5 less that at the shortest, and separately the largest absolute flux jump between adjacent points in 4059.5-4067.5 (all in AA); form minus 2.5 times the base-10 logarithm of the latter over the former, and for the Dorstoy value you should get -1.8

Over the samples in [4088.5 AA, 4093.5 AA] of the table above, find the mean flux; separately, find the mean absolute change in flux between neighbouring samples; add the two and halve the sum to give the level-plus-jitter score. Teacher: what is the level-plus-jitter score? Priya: 13.2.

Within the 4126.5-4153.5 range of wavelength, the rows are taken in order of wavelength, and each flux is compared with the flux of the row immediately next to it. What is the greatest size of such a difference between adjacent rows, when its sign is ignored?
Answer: 6.3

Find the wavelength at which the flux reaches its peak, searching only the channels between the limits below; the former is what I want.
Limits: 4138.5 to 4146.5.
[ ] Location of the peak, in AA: 4141.0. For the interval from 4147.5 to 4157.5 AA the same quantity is 4149.0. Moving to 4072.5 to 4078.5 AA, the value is 4073.0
